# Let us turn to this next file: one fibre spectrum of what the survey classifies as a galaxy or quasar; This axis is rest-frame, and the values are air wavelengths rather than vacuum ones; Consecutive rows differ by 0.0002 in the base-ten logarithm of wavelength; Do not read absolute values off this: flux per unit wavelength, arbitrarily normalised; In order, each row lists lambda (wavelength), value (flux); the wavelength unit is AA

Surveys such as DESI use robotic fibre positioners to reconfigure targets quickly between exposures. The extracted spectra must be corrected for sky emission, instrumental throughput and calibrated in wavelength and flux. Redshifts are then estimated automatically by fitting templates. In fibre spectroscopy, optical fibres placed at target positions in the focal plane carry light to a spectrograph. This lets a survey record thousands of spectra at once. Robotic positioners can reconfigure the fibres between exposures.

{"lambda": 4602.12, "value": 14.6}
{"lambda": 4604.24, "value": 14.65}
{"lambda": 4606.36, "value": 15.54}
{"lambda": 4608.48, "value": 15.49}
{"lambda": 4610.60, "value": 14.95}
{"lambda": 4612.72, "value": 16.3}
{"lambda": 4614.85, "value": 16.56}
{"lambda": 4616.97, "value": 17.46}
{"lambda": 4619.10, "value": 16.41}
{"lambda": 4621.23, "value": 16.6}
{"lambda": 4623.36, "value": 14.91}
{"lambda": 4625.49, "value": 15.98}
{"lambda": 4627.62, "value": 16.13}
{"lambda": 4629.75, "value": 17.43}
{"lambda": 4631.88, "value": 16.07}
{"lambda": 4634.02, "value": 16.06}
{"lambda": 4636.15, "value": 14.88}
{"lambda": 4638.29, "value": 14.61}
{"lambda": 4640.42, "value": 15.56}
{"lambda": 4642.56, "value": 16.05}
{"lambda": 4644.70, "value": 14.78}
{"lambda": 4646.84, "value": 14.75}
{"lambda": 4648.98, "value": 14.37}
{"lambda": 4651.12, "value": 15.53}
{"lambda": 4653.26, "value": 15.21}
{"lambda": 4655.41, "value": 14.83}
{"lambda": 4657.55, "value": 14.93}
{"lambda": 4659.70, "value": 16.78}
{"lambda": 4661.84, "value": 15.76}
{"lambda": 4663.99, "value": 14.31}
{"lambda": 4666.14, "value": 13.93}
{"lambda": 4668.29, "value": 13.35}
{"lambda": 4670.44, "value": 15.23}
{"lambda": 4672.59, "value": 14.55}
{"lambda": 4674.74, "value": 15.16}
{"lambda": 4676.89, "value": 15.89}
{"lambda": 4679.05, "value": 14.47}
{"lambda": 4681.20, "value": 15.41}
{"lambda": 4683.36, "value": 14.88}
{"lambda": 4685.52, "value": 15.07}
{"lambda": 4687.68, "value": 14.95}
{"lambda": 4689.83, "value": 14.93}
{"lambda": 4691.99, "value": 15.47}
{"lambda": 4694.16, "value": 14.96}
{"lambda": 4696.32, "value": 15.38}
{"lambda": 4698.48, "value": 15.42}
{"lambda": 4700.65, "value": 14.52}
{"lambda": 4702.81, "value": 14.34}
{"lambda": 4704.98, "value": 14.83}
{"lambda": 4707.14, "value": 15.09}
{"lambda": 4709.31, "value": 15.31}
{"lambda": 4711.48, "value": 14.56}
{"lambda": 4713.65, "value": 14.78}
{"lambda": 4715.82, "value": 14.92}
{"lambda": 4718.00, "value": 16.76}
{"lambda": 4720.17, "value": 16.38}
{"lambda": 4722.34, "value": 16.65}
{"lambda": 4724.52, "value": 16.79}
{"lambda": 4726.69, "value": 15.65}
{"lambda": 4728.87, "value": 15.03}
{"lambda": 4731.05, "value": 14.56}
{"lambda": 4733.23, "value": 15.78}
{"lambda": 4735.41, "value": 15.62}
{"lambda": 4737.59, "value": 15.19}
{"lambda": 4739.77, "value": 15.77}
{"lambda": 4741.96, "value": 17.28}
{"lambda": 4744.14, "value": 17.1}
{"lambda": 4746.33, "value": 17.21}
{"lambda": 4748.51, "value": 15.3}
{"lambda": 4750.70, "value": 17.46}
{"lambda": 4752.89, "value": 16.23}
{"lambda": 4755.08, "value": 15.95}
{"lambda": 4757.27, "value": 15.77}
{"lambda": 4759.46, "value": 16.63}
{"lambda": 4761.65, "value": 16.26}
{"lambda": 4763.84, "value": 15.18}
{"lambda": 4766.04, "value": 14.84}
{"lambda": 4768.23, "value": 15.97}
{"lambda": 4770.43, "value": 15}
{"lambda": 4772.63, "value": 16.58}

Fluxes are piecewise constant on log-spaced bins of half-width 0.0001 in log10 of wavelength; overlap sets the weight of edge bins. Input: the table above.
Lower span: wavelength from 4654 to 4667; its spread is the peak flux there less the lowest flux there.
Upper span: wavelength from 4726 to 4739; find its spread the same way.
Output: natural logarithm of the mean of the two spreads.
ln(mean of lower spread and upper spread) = 0.71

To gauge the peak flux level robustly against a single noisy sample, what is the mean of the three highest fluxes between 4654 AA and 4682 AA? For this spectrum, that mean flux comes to 16.1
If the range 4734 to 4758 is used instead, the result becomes 17.3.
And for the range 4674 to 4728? 16.7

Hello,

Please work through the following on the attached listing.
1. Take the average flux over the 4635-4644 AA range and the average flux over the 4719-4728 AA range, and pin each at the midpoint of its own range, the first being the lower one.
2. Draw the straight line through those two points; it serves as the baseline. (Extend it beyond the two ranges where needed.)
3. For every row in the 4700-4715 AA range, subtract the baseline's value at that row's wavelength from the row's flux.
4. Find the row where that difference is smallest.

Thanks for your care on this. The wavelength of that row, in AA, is 4702.81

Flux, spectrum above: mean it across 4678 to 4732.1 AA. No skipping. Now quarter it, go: 3.81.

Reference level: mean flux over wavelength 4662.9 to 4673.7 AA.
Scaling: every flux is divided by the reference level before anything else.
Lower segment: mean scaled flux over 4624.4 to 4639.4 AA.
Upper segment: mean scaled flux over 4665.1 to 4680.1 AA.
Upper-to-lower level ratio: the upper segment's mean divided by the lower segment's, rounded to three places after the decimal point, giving 0.923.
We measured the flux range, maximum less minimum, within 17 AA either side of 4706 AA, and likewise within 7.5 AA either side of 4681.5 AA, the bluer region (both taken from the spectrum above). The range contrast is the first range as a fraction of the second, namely 1.7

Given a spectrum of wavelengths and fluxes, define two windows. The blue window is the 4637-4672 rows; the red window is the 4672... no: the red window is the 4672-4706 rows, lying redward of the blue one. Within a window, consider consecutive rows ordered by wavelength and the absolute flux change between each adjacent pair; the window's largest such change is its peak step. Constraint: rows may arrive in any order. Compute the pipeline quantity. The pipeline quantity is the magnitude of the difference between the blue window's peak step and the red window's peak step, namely 0.5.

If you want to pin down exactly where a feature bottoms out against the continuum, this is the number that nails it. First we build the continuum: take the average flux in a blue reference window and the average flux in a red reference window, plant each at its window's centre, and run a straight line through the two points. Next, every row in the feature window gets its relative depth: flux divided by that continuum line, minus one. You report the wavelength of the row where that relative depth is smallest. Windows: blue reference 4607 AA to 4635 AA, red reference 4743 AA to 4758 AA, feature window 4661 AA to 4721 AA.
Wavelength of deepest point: 4668.29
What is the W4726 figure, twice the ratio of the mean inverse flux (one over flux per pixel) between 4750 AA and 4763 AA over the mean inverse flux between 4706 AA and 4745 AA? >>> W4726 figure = 1.92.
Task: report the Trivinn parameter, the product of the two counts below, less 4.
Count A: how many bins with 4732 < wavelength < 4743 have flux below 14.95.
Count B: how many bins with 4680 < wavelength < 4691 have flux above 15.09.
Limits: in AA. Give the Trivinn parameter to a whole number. -4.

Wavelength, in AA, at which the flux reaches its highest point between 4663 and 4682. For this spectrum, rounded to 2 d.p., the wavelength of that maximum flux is 4676.89 AA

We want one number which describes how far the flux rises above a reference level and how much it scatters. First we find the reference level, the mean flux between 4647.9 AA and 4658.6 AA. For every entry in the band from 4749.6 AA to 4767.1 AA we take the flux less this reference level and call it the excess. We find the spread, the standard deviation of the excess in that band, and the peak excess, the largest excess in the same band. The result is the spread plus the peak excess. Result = 3.3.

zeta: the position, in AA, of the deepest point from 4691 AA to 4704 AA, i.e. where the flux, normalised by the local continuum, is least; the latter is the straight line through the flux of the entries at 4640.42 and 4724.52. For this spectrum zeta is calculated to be 4702.81 AA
